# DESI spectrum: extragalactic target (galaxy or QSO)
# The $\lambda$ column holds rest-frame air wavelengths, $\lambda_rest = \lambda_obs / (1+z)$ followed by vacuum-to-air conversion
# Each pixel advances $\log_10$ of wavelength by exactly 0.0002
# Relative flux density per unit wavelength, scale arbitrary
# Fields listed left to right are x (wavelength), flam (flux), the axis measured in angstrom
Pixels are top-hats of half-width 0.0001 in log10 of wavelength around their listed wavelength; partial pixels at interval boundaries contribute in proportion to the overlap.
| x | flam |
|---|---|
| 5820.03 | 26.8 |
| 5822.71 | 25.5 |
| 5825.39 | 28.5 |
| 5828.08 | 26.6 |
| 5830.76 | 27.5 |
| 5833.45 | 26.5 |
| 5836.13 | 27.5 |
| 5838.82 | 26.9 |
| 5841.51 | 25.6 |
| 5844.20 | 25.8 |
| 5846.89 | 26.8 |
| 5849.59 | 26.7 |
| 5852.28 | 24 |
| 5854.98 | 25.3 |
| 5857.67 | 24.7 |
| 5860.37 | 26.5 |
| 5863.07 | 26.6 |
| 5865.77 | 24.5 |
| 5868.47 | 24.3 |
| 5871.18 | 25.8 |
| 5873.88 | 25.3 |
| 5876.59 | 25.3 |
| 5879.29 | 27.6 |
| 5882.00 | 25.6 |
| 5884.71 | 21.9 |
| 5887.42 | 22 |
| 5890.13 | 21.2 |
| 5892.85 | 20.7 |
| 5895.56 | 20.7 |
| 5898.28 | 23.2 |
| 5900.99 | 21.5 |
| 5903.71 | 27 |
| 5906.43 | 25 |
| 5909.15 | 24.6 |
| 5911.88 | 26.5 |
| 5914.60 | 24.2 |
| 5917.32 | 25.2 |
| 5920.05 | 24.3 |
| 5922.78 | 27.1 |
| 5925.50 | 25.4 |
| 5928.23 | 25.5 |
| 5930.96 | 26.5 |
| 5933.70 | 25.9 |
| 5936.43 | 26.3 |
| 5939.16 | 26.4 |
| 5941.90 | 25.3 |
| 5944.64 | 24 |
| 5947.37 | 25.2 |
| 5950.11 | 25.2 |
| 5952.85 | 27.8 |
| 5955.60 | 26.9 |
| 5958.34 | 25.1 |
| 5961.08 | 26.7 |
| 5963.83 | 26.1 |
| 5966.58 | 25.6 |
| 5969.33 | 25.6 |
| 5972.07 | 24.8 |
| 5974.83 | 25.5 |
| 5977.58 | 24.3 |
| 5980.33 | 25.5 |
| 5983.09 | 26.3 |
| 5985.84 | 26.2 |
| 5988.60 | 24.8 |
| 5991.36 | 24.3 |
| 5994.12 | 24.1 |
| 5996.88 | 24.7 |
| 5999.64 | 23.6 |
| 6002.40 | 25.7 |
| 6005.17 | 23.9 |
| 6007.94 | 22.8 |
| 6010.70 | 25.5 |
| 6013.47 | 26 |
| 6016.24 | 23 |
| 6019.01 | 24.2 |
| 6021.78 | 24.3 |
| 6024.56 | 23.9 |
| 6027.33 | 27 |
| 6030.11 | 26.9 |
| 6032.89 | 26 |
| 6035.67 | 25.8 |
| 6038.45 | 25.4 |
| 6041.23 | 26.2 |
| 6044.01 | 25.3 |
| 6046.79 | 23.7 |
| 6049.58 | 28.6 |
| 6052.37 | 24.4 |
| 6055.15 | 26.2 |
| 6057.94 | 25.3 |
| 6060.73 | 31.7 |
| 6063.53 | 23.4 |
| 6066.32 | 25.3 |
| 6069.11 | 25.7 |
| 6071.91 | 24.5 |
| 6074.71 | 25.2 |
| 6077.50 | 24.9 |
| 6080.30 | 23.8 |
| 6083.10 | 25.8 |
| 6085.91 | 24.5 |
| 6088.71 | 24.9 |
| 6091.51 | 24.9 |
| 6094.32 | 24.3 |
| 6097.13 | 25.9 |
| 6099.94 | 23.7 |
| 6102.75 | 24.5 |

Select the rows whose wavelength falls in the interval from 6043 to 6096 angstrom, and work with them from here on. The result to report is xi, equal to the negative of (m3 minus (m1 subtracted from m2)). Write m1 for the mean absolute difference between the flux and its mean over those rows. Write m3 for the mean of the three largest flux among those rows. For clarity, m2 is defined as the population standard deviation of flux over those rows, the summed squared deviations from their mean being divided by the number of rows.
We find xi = -28.1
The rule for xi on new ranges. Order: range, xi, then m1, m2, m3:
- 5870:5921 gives -26.7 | 1.83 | 2.12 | 27.0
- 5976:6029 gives -26.3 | 0.95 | 1.13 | 26.5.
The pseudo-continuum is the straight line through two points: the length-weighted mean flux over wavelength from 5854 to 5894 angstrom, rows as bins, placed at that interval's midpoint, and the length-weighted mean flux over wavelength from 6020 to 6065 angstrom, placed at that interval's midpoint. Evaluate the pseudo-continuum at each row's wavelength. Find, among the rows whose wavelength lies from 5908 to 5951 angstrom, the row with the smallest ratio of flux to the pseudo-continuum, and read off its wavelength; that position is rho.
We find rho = 5944.64 angstrom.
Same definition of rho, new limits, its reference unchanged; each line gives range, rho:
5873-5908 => 5895.56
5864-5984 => 5895.56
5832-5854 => 5852.28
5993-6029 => 6007.94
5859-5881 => 5868.47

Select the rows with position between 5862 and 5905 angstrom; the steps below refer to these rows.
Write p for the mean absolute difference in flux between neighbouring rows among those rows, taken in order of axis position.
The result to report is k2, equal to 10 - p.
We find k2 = 8.4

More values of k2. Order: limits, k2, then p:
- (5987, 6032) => 8.8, 1.2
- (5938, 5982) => 9.0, 1.0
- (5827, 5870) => 9.0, 1.0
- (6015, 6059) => 8.6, 1.4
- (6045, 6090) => 7.6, 2.4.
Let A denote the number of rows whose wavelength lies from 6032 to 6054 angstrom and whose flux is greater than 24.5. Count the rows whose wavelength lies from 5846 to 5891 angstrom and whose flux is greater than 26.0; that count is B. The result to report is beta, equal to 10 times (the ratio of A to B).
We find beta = 12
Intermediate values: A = 6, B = 5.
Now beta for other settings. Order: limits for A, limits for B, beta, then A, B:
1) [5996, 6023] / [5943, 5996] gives 7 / 4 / 6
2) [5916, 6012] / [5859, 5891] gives 90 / 27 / 3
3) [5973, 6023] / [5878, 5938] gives 15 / 9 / 6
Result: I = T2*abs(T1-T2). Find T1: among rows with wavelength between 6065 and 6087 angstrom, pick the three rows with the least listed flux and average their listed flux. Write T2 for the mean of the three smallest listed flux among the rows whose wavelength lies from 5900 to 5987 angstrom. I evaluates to 24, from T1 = 24.3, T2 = 23.2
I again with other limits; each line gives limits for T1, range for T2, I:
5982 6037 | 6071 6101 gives 19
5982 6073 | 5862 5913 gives 46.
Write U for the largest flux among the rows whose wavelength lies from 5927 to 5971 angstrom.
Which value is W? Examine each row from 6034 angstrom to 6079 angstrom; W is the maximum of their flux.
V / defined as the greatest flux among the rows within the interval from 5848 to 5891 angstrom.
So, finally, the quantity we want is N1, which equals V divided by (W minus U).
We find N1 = 7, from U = 27.8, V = 27.6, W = 31.7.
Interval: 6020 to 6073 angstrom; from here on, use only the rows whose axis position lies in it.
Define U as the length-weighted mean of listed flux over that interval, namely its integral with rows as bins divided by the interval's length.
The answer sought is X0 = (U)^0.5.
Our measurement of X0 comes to 5.08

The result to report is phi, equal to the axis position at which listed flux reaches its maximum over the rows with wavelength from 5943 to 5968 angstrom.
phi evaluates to 5952.85 angstrom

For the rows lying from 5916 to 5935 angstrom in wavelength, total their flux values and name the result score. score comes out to 180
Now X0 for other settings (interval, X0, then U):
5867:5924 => 4.92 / 24.2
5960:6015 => 5.01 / 25.1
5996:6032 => 4.97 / 24.7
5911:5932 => 5.06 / 25.6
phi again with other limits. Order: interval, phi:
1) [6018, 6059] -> 6049.58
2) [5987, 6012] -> 6002.40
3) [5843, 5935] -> 5879.29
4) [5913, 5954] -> 5952.85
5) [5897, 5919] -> 5903.71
